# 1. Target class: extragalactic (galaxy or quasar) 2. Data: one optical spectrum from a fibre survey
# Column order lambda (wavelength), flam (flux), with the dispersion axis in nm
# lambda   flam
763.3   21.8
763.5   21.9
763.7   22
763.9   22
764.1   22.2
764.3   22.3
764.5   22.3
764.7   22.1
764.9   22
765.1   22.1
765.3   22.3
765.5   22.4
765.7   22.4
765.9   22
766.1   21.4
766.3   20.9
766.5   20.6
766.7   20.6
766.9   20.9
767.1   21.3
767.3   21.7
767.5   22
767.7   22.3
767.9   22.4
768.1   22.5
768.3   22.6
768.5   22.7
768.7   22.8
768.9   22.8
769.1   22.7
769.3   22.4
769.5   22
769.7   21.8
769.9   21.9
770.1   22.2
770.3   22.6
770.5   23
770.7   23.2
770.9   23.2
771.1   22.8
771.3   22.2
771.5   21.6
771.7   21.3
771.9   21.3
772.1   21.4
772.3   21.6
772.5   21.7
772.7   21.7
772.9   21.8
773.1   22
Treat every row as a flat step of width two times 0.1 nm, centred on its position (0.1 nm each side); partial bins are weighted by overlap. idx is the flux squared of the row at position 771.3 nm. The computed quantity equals 493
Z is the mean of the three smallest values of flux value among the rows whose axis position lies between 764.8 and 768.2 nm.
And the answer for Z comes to 20.7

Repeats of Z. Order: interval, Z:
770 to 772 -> 21.4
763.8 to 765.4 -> 22.0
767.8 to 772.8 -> 21.3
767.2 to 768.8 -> 22.0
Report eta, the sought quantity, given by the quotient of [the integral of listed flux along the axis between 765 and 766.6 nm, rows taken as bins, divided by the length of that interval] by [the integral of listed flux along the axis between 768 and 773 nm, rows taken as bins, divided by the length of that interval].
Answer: 0.979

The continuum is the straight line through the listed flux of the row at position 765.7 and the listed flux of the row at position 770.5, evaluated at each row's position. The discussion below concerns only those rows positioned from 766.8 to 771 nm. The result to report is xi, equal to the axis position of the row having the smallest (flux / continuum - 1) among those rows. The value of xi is 766.9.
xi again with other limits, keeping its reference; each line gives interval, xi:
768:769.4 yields 769.3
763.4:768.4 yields 766.7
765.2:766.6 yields 766.5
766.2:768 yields 766.7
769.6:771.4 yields 769.7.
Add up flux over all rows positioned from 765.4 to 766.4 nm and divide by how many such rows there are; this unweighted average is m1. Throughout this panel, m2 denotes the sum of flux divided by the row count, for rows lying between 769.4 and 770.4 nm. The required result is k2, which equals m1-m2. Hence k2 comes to -0.3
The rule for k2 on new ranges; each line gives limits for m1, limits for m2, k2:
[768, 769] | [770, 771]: -0.2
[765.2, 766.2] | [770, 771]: -0.7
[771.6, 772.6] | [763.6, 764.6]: -0.7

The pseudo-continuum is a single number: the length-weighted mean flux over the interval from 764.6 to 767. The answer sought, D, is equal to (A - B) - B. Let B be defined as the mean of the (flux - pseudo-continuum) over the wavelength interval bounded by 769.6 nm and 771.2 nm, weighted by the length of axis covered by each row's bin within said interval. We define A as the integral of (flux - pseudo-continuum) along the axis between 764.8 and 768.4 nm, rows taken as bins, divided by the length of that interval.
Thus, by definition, -1.7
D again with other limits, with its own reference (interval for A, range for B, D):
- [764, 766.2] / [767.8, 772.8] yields -0.7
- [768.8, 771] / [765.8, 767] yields 2.0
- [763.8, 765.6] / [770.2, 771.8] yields -1.1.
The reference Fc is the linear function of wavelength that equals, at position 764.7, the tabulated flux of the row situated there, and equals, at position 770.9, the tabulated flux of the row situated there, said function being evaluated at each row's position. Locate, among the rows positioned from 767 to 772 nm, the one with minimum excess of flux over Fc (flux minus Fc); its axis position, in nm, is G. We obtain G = 771.9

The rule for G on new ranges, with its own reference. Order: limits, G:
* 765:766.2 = 766.1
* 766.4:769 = 766.7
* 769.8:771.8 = 771.7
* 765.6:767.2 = 766.7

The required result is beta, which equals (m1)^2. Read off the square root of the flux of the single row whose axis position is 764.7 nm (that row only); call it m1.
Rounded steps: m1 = 4.70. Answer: 22.1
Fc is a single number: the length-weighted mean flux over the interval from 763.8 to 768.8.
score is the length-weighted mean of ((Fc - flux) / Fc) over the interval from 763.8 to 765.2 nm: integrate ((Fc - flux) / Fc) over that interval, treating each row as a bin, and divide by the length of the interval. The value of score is -0.009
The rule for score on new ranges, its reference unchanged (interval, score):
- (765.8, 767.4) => 0.035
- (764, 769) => -0.001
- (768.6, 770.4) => -0.018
